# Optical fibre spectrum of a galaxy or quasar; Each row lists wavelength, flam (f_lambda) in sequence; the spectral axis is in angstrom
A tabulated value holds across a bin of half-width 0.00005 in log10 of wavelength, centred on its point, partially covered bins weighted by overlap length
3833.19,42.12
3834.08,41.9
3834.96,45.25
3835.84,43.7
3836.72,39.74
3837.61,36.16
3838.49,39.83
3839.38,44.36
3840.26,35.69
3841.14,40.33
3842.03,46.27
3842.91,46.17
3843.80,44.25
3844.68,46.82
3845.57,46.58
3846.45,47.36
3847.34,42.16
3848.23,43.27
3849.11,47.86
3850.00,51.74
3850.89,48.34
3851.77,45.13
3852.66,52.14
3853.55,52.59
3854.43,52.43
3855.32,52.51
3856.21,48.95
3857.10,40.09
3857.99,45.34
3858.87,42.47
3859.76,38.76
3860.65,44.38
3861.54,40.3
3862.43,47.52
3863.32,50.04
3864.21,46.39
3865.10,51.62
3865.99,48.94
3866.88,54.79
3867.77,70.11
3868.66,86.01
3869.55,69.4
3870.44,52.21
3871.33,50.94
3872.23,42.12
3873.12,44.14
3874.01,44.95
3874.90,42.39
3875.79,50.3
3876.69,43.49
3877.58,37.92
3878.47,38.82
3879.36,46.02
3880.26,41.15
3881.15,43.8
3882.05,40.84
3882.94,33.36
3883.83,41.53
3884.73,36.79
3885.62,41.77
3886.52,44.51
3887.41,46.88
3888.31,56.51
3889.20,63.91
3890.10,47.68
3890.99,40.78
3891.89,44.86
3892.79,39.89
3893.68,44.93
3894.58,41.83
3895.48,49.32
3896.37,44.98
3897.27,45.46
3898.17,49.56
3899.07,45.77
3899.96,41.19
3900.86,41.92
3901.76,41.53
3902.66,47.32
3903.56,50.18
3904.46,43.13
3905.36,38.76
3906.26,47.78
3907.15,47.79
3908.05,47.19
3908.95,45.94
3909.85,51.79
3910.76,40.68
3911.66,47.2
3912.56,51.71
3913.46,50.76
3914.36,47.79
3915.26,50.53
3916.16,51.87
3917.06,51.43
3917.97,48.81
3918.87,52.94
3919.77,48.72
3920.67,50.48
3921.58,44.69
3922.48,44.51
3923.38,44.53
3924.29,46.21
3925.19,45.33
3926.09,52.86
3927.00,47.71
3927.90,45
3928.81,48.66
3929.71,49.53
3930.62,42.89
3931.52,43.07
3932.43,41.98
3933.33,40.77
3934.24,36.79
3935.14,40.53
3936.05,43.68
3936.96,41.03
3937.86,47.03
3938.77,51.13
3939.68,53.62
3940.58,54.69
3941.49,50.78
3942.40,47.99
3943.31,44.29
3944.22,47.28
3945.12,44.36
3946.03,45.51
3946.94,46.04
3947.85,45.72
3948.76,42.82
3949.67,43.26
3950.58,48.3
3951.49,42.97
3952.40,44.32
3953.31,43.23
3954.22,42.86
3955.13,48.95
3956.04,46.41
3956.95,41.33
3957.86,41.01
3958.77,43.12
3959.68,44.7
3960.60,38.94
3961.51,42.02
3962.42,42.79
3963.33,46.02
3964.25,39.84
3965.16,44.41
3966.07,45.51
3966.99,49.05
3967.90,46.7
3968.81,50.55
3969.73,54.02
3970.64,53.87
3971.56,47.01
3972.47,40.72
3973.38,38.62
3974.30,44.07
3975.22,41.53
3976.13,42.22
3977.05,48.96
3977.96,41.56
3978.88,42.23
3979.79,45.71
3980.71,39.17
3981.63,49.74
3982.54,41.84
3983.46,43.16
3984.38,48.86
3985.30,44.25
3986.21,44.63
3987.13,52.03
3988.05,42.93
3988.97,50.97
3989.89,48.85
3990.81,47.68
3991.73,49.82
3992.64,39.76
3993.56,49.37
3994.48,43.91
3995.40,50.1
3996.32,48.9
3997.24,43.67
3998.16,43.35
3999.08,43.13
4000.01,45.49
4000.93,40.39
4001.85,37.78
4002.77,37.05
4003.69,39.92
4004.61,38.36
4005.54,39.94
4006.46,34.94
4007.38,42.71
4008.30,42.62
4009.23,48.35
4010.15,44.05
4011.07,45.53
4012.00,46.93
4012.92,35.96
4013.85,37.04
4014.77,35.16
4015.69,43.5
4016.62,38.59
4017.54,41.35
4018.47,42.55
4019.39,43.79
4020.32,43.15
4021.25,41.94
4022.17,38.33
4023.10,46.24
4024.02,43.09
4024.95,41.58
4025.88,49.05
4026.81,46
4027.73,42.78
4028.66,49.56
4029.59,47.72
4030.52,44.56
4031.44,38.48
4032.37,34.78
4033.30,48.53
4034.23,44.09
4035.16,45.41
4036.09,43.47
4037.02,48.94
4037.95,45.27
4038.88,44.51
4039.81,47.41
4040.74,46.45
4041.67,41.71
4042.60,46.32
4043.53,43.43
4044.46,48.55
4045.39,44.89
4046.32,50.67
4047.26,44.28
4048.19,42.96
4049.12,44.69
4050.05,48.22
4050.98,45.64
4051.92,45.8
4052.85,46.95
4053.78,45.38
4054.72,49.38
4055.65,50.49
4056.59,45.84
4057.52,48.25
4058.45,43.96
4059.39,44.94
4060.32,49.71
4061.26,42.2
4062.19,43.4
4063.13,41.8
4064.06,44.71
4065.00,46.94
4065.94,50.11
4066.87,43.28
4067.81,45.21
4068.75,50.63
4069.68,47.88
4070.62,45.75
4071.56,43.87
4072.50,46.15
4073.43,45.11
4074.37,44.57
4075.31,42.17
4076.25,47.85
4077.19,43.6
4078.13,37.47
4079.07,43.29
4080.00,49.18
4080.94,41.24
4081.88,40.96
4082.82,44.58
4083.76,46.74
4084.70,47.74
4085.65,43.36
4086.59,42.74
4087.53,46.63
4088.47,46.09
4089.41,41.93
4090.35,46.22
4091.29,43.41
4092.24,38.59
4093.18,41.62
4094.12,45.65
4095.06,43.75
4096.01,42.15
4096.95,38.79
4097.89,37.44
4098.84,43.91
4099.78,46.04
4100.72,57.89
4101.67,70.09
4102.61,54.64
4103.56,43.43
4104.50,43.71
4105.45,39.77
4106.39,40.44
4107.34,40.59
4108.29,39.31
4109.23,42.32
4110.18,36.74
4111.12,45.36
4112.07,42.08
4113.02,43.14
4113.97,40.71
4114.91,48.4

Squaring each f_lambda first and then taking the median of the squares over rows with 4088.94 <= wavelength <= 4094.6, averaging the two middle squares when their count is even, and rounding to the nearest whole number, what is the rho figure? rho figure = 1821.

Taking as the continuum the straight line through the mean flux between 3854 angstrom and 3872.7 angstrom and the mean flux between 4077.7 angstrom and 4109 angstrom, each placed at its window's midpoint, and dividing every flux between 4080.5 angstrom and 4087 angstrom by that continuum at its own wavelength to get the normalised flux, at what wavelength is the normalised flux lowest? 4081.88 angstrom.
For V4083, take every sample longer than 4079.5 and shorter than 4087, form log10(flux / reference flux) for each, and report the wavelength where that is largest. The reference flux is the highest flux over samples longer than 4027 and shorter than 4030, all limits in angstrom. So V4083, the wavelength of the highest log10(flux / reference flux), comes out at 4080.00 angstrom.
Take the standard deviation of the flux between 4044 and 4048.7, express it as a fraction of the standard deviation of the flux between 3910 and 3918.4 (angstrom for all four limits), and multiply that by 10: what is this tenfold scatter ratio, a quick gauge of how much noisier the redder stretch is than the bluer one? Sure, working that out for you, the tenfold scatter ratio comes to 9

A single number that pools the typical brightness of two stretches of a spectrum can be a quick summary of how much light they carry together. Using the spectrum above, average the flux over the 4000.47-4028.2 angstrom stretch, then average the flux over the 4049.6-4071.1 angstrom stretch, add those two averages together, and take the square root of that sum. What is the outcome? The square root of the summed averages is 9.38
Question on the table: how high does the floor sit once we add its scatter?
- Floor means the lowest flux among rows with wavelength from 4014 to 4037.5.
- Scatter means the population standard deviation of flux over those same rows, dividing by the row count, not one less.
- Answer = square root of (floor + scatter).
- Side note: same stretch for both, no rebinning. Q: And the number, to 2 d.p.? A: 6.22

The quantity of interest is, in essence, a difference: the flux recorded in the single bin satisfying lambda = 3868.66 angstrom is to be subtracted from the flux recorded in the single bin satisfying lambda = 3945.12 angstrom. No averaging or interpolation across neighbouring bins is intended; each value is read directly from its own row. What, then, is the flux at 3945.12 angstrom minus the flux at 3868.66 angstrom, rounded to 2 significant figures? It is -42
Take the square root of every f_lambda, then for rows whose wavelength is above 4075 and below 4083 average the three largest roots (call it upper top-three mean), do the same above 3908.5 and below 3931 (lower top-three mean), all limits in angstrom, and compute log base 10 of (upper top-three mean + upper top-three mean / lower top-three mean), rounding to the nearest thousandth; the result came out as 0.893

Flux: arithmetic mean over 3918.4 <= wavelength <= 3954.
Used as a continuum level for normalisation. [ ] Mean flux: 46.0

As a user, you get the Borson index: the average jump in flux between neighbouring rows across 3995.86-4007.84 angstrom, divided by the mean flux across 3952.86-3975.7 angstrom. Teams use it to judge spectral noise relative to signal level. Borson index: 0.066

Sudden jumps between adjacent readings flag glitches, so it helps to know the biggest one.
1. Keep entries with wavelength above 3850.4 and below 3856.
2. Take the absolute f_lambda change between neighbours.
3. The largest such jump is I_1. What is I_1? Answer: 7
